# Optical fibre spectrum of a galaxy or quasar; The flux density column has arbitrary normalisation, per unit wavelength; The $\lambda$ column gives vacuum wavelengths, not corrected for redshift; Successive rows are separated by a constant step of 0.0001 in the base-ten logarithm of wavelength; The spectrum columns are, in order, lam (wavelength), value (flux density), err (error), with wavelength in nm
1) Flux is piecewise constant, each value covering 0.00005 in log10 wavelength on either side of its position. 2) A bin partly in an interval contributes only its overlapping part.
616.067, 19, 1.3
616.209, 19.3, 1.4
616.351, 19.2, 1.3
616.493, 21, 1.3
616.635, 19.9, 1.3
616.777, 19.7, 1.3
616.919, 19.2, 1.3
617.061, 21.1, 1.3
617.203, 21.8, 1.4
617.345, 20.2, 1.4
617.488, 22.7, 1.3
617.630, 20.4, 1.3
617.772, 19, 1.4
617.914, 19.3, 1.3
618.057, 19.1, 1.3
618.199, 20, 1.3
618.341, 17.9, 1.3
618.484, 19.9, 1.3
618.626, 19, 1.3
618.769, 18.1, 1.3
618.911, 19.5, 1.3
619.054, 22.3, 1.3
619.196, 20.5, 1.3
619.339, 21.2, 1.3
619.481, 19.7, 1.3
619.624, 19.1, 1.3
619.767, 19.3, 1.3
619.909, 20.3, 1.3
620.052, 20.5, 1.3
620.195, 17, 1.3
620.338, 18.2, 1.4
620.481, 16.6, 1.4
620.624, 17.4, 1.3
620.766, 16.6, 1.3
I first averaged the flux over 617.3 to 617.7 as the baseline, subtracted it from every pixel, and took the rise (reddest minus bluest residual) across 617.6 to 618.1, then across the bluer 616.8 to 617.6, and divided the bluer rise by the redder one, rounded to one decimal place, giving -2.7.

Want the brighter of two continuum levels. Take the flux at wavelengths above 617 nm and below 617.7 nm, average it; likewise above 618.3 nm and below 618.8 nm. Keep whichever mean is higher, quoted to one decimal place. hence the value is 21.2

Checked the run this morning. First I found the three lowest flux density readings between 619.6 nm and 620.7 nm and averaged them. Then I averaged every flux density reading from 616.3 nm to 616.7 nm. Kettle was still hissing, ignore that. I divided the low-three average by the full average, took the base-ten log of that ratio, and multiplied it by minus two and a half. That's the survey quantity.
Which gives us 0.18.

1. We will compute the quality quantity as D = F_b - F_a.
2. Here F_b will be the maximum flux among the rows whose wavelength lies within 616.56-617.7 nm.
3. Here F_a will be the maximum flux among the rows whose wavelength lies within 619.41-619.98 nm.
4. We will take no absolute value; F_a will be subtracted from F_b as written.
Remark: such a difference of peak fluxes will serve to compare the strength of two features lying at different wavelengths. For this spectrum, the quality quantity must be 2.4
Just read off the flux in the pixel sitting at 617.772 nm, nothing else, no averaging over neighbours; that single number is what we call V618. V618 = 19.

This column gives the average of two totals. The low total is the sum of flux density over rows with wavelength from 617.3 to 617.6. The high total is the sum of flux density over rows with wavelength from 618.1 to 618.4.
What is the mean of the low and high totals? 40.4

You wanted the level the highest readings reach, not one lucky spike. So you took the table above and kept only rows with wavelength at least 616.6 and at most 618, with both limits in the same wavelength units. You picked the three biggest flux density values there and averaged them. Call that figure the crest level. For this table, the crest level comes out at 21.9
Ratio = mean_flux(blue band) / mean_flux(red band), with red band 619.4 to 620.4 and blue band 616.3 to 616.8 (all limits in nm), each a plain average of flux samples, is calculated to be 1.04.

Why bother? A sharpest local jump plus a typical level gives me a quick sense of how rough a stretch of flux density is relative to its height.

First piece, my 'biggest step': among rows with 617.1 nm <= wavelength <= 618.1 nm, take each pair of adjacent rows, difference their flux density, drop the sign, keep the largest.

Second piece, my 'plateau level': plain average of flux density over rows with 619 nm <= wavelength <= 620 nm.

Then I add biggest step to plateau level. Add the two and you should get 22.8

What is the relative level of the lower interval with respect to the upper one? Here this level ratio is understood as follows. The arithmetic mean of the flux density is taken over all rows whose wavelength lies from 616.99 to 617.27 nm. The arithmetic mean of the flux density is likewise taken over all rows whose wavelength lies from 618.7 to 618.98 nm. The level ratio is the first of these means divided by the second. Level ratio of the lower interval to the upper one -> 1.14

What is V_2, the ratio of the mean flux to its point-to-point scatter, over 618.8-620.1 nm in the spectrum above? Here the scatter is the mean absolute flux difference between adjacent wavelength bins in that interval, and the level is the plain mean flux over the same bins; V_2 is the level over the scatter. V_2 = 18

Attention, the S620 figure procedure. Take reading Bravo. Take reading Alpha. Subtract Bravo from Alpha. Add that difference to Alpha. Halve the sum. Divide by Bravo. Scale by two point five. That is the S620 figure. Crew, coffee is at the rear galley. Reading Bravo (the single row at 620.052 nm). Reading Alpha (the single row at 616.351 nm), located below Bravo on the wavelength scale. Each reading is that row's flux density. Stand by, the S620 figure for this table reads 1.09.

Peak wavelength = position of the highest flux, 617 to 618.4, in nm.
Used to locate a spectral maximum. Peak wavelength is 617.488 nm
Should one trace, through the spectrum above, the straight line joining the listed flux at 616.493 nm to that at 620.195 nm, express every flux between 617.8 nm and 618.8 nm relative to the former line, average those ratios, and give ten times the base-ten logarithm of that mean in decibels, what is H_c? 0.01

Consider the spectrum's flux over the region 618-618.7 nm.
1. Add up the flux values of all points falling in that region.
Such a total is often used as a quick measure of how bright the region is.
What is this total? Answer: 96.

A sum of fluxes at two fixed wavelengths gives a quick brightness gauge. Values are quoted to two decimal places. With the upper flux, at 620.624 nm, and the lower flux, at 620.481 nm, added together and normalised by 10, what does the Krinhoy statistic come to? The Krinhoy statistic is 3.40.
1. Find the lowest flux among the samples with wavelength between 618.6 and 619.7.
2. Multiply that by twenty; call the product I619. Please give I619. 362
